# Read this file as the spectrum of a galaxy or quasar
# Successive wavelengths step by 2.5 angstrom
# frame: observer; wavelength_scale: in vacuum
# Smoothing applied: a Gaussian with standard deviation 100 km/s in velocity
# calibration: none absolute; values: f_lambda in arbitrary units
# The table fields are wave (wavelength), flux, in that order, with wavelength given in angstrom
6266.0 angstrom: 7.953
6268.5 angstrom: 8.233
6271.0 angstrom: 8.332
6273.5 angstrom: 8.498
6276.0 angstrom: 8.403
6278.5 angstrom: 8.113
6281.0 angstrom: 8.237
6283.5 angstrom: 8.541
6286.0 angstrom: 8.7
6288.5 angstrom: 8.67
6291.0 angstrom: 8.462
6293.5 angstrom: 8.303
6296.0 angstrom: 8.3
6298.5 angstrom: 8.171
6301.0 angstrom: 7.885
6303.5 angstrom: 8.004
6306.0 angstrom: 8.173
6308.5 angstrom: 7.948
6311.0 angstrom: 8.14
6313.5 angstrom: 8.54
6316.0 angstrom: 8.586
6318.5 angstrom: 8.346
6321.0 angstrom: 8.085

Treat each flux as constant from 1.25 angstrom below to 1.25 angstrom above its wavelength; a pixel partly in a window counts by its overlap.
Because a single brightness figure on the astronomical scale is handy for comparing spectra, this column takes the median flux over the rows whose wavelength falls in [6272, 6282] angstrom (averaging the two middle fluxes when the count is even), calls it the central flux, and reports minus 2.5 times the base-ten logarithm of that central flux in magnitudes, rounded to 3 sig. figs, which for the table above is -2.30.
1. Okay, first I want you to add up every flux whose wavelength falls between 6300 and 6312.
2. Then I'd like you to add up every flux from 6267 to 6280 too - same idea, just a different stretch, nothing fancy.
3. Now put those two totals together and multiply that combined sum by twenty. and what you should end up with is 1635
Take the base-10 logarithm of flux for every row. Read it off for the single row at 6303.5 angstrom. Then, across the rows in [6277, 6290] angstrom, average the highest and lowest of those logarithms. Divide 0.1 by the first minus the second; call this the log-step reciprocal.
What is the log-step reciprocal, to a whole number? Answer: -5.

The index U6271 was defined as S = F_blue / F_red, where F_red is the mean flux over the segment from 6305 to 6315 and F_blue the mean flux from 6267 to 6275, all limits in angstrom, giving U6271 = 1.02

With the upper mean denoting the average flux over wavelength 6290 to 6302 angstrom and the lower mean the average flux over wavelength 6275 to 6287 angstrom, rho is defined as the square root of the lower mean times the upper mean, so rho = 8.31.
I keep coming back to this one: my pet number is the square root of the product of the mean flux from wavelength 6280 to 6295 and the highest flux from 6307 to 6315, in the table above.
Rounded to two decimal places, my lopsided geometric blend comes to 8.51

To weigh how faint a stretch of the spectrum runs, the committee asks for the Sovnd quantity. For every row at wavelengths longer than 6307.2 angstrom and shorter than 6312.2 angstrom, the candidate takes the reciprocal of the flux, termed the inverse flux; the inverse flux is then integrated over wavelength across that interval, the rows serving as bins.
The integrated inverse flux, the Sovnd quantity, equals 0.622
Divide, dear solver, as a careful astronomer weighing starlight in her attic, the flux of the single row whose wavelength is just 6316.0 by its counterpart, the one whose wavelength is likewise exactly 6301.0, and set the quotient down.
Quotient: 1.09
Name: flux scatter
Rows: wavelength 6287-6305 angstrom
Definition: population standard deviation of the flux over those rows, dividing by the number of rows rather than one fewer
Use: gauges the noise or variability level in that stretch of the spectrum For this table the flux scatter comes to 0.247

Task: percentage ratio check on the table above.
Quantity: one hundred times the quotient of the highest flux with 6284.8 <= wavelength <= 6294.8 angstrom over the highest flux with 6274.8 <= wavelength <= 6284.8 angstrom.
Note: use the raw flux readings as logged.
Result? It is 102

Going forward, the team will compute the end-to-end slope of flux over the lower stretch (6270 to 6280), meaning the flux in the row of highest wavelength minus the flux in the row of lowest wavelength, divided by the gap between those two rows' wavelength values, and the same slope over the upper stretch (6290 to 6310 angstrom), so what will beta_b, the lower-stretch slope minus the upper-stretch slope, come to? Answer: 0.000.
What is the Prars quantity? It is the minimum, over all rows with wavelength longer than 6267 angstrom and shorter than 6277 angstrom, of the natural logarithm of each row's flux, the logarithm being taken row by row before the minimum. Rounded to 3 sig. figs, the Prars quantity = 2.11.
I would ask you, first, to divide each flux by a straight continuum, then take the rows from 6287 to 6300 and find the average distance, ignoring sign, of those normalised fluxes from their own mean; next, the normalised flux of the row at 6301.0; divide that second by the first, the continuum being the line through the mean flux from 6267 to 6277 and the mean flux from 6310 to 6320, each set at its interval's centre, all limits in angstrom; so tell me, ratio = 52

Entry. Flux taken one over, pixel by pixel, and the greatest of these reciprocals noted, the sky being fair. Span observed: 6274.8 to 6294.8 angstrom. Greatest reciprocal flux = 0.123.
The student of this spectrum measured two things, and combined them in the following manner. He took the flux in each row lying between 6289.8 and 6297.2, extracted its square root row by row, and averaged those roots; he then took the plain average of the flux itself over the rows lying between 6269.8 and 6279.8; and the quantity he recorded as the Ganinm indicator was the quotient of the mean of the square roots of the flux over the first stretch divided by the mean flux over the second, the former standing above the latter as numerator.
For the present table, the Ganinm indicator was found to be 0.347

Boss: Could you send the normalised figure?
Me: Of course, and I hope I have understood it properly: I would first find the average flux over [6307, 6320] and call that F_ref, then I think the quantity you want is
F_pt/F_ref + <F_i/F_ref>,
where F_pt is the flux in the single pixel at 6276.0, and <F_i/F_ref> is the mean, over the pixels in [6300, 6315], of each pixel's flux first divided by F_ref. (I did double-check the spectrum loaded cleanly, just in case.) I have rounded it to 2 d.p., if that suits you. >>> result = 1.99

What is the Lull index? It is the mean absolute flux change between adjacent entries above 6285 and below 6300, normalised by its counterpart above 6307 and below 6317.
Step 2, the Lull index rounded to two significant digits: 0.50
